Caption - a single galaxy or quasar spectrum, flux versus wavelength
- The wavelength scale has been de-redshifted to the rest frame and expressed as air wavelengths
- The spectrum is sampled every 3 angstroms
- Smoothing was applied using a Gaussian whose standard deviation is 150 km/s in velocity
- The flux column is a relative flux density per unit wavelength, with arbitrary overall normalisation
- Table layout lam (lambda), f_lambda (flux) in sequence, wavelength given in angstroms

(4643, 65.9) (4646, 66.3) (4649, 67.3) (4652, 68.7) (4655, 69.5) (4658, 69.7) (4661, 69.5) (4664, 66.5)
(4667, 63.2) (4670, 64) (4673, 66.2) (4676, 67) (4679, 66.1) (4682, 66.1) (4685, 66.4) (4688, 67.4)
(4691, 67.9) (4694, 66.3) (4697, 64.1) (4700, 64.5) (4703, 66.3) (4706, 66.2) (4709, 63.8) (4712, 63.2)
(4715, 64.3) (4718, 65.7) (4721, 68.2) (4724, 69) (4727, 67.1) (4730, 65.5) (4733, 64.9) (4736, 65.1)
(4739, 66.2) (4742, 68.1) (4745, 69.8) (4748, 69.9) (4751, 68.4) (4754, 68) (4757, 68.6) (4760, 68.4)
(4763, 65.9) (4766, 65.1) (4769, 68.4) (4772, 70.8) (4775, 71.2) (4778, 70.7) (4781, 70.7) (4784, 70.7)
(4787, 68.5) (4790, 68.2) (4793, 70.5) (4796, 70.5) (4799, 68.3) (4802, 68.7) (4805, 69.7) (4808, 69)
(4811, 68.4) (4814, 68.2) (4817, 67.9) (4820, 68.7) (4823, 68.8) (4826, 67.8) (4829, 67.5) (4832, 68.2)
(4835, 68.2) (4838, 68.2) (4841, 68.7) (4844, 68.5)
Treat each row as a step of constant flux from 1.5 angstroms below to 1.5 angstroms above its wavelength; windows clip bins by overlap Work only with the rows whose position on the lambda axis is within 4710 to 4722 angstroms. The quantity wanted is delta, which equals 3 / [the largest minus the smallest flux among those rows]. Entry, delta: 0.6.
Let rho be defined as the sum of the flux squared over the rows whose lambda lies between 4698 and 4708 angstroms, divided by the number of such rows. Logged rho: 4313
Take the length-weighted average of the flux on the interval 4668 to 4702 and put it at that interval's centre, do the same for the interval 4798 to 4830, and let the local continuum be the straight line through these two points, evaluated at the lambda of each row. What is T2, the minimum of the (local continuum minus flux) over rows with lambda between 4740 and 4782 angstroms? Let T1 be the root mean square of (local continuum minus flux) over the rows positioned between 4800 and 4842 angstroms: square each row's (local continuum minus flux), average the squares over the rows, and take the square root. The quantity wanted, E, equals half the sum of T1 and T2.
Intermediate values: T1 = 0.71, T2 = -3.5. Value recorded -1.4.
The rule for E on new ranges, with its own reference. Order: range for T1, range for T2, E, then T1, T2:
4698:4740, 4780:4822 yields -0.5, 1.78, -2.9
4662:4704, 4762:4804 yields -1.1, 1.31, -3.5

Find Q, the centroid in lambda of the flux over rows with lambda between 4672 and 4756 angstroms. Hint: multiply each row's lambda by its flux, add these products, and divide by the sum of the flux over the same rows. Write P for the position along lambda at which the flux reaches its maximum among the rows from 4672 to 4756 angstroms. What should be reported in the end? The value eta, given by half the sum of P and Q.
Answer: 4730.9 angstroms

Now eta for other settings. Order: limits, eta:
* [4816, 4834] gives 4823.7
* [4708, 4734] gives 4722.6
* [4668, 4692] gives 4685.8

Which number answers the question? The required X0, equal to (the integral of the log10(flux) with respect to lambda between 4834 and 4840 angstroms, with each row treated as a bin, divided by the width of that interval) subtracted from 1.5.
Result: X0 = -0.334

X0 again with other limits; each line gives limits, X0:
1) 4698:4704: -0.314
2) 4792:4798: -0.347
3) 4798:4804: -0.336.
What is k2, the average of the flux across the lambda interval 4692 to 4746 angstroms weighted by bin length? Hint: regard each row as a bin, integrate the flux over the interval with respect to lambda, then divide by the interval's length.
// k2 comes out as 66.0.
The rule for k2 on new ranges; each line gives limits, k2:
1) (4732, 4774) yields 67.8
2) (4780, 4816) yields 69.2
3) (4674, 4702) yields 66.2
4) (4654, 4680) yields 66.8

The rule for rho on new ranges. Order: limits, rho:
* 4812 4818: 4631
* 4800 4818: 4713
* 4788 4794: 4811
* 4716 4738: 4424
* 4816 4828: 4665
